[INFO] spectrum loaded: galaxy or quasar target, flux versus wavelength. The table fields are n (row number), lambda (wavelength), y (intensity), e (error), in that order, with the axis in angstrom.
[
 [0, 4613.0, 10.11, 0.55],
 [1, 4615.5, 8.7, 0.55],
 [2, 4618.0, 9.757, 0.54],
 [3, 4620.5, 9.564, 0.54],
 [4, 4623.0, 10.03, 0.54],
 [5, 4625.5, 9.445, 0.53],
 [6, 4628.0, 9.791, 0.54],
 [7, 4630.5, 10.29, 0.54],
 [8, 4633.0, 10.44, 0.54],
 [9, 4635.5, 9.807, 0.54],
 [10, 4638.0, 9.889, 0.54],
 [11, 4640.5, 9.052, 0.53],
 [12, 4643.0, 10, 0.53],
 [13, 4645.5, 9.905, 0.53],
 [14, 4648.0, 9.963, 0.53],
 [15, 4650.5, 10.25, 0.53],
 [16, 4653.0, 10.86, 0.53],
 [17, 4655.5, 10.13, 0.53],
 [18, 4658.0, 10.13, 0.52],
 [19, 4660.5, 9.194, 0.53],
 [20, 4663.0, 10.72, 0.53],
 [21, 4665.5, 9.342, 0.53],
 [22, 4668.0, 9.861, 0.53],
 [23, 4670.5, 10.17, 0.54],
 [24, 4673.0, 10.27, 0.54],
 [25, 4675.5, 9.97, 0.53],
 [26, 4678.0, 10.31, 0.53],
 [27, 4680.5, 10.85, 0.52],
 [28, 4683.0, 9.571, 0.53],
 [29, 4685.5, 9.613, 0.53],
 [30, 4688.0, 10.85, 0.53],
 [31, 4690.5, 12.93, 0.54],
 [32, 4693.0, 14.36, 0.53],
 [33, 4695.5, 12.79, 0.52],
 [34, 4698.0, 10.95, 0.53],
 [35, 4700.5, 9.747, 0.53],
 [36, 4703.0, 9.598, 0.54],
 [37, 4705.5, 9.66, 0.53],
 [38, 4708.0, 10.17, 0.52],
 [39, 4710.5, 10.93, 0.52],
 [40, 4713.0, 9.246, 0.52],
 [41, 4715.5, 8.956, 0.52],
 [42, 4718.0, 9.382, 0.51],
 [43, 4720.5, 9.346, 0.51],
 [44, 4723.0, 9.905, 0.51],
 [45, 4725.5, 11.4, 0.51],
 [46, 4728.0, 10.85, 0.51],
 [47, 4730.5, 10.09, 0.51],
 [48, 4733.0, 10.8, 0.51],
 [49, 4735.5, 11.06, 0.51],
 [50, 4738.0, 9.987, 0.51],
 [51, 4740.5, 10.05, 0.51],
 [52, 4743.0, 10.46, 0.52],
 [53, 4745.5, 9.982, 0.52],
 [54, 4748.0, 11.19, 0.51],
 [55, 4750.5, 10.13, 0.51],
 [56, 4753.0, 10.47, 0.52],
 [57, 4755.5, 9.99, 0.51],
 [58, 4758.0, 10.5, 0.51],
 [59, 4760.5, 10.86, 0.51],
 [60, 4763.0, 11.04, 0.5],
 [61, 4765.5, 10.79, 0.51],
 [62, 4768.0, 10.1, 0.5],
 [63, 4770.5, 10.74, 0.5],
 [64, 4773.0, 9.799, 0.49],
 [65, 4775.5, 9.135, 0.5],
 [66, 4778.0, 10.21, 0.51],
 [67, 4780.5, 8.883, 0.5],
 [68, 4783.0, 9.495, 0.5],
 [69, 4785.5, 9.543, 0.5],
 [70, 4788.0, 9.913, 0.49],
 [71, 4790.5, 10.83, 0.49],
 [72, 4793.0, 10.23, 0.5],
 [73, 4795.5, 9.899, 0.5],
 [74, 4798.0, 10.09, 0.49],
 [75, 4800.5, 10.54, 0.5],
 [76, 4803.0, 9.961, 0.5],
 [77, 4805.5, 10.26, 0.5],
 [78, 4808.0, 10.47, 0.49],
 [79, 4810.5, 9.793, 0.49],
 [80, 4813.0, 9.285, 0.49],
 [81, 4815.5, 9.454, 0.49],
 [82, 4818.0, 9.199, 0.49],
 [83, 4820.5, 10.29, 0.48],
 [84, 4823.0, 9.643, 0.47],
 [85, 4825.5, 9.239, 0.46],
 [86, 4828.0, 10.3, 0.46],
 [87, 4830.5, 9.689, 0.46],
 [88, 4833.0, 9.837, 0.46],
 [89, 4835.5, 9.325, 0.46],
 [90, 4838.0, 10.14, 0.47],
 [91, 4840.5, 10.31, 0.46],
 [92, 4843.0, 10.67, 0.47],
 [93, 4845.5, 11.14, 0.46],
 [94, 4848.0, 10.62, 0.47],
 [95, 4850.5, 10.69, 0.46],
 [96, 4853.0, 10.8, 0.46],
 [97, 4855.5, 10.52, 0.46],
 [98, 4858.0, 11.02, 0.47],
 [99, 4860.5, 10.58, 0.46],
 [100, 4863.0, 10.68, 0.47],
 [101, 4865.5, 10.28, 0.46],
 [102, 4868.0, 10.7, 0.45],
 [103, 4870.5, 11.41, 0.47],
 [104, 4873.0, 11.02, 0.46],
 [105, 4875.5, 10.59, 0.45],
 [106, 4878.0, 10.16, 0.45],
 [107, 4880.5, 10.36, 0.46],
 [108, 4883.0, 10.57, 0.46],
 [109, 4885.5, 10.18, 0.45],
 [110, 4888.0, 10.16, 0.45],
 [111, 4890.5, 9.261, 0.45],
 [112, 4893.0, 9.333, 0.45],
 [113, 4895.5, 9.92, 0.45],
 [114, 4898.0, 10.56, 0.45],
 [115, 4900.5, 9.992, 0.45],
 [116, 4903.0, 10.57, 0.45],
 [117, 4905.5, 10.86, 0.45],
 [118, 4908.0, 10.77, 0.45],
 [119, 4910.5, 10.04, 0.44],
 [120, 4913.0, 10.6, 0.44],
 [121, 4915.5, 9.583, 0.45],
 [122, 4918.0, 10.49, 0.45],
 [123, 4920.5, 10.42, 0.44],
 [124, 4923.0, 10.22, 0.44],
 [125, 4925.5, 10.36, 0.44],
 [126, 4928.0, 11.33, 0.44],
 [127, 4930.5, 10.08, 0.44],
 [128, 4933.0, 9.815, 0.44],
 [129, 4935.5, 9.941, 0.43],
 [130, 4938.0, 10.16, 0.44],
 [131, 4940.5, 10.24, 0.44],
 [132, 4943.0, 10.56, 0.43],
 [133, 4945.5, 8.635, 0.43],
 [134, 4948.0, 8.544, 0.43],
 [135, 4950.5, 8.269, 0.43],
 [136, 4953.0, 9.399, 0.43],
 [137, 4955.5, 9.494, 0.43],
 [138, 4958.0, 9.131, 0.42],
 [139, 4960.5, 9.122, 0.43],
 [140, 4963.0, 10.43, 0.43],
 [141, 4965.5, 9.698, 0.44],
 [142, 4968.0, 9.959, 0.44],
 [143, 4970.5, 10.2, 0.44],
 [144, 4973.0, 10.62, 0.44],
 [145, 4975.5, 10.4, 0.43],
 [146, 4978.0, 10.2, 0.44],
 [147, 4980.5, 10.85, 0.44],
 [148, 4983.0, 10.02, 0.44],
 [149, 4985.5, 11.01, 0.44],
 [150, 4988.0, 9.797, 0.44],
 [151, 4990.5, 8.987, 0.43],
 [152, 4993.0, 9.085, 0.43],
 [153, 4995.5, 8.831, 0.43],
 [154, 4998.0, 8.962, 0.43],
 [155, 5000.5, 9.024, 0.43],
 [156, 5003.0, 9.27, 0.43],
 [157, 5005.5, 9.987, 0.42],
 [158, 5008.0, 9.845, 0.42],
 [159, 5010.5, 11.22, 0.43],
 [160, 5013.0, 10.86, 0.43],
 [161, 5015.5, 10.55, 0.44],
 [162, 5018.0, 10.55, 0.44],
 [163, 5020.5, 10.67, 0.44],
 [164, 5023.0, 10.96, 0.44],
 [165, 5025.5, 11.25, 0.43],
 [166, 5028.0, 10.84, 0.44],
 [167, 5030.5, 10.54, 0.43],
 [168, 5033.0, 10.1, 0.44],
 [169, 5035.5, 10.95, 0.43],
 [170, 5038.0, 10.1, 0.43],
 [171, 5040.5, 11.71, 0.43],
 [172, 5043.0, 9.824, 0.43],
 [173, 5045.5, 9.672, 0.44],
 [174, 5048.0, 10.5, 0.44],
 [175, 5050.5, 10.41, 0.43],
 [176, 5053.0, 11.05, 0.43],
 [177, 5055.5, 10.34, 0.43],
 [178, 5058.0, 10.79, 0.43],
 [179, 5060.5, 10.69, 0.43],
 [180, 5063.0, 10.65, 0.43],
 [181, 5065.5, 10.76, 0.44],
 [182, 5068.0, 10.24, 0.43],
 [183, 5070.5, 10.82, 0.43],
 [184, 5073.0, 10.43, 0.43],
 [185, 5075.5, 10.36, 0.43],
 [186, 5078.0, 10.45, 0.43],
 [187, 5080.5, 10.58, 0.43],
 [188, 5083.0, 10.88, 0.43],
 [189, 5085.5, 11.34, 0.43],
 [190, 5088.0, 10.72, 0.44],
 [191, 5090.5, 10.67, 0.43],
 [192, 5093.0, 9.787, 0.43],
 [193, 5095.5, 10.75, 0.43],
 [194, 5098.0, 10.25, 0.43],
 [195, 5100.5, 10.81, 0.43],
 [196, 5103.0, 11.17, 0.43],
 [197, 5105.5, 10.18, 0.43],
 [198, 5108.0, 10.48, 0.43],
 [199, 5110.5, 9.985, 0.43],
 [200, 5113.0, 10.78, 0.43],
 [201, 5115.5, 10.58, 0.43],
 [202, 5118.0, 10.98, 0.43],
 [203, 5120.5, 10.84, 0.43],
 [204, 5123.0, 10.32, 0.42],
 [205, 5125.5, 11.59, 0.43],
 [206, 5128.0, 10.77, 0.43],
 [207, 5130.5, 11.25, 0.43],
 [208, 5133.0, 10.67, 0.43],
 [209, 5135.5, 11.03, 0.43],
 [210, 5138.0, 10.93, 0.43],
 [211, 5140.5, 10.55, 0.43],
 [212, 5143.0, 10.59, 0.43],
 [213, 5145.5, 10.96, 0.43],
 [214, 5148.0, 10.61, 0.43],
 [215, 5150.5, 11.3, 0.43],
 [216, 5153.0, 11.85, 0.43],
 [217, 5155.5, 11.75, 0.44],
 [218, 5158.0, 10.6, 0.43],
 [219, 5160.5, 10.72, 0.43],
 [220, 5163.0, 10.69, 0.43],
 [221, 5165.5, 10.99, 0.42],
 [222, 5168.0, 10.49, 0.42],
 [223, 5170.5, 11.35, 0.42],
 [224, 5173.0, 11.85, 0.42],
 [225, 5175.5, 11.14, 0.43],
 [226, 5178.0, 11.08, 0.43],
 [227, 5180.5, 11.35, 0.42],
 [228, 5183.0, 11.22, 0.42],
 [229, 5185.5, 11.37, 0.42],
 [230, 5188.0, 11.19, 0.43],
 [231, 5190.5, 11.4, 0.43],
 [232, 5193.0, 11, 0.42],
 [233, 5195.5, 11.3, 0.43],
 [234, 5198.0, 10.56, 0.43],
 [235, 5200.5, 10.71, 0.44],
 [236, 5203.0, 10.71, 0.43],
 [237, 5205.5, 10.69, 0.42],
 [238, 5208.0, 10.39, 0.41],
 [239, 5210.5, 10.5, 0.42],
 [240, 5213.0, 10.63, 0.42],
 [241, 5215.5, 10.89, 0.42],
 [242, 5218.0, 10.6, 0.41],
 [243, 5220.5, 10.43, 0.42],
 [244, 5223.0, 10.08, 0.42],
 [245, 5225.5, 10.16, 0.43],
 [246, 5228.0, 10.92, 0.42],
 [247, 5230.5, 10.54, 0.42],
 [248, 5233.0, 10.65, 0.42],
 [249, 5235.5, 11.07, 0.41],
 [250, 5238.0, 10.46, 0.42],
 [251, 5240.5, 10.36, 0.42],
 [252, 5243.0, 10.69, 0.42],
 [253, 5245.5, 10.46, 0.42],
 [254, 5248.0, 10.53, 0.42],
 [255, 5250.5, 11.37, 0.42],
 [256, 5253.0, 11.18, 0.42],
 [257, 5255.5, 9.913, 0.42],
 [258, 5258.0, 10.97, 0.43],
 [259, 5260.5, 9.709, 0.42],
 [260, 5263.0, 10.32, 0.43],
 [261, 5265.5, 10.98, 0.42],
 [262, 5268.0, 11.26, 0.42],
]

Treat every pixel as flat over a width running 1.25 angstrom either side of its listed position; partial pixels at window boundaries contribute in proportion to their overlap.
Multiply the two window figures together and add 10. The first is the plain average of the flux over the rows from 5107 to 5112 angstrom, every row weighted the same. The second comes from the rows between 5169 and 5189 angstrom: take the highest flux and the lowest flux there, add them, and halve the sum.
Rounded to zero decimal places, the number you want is 127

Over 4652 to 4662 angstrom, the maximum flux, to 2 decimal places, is 10.86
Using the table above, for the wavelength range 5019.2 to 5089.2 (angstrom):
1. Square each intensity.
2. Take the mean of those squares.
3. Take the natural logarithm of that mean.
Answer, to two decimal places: 4.73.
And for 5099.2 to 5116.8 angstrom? 4.72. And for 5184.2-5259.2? 4.75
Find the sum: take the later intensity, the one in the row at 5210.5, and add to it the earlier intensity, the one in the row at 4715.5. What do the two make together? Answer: 19.5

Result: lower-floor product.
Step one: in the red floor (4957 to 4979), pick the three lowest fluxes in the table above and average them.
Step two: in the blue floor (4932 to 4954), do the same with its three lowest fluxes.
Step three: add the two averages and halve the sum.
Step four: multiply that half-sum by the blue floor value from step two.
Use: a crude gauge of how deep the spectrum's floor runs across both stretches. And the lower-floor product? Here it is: 75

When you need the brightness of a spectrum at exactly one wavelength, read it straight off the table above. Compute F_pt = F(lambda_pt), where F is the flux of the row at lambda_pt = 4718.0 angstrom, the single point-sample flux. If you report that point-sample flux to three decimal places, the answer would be 9.382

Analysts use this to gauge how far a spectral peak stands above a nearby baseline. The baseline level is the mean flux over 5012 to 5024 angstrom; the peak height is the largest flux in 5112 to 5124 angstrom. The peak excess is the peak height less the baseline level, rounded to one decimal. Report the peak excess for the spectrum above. 0.3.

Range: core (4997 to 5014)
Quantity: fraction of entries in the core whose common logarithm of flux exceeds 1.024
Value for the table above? 0.3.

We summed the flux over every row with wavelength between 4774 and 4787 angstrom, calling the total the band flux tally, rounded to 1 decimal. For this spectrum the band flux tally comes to 47.3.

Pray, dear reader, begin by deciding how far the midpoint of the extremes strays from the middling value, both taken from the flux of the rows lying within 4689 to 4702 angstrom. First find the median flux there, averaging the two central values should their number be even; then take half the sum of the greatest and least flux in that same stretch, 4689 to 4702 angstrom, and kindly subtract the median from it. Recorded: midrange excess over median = -0.74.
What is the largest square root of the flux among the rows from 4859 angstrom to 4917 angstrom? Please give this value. 3.378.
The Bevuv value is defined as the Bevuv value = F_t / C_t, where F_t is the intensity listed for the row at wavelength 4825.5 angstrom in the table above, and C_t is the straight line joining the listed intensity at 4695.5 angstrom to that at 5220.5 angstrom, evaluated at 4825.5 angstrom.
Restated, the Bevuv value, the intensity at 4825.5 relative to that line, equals 0.76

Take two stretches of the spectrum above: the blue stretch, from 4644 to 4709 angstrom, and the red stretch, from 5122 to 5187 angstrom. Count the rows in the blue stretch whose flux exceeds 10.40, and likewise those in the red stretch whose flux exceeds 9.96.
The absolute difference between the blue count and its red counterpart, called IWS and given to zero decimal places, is 18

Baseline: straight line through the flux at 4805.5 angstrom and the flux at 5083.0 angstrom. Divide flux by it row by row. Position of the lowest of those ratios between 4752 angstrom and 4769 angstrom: 4755.5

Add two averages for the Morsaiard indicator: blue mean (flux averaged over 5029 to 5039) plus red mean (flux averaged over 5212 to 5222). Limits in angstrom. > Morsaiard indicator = 21.06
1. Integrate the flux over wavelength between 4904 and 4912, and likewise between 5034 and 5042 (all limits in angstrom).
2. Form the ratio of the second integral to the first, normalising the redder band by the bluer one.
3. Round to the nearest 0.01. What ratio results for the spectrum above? 1.03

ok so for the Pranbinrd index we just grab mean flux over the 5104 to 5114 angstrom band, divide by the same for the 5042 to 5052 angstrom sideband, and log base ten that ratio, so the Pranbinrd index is 0.01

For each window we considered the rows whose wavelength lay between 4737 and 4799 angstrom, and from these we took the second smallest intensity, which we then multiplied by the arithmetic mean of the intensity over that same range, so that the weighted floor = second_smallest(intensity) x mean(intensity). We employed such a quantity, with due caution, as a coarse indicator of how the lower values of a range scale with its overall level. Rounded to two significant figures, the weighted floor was 93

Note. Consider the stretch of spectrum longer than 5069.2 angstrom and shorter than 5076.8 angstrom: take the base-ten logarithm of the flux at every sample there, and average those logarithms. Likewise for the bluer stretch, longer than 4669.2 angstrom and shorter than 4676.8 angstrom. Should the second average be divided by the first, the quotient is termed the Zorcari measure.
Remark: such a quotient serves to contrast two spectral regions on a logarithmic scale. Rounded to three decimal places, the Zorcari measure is 0.984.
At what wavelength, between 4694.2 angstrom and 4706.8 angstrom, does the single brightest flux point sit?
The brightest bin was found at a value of 4695.5 angstrom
